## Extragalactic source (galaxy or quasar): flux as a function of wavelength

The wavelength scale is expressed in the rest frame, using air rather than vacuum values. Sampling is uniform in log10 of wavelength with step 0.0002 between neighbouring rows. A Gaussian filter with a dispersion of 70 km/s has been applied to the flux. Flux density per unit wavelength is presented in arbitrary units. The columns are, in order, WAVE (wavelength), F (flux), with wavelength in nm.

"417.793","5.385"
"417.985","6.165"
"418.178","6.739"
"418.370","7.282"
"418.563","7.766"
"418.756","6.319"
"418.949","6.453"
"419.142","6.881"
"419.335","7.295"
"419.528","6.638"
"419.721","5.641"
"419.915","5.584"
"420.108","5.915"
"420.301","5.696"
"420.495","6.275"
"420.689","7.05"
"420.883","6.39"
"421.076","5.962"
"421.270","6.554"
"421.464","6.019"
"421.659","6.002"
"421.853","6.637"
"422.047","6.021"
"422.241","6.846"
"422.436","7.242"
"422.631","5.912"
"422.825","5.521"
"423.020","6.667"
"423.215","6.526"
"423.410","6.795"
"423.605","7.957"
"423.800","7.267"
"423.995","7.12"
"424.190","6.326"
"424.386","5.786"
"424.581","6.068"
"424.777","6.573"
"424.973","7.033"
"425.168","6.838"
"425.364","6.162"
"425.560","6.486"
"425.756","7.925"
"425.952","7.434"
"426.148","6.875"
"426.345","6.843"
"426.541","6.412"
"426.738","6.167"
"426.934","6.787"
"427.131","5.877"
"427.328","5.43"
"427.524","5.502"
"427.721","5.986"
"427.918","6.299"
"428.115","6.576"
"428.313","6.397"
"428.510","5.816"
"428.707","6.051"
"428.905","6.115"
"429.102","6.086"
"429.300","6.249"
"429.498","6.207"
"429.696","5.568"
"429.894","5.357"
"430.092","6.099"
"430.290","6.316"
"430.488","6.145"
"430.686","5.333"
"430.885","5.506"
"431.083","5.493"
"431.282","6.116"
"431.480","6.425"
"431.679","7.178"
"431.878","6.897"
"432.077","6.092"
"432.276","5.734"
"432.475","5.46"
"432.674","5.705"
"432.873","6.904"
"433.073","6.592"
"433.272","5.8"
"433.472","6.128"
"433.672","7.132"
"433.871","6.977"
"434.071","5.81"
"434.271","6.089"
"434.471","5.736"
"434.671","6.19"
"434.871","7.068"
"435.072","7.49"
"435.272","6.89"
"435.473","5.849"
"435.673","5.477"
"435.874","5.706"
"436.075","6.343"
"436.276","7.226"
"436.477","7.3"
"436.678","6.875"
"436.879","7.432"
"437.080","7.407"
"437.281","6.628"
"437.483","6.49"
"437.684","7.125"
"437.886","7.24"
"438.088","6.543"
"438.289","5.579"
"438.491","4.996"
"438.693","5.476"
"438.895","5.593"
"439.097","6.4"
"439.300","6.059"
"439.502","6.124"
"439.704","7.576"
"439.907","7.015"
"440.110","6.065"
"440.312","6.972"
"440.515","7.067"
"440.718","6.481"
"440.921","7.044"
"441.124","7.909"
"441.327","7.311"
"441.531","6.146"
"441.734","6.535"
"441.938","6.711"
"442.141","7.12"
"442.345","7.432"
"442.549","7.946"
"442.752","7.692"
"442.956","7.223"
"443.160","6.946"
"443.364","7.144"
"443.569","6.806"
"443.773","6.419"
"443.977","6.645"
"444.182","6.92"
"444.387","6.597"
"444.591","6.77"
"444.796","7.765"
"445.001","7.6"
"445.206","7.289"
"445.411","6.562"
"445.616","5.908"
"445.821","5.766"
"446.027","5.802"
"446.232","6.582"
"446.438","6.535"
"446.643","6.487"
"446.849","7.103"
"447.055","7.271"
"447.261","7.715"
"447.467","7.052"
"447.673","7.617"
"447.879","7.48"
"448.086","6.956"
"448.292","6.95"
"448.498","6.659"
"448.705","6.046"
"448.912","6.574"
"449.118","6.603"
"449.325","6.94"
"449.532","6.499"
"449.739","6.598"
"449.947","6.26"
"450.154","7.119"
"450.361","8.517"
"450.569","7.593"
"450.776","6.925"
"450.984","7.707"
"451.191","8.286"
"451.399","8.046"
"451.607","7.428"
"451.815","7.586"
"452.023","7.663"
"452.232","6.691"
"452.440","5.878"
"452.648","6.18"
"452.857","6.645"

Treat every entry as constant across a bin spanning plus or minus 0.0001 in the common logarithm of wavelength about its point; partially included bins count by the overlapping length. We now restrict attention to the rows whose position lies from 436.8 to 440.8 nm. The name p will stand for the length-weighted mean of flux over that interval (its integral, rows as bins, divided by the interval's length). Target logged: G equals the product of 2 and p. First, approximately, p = 6.5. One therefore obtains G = 13.0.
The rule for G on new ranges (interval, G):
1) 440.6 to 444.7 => 14.0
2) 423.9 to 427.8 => 13.0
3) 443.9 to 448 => 13.7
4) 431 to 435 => 12.6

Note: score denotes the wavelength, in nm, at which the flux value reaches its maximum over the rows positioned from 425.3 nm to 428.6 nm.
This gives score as 425.756 nm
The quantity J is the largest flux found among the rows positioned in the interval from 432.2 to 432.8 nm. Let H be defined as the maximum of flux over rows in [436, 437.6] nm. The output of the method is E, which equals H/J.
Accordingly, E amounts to 1.30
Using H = 7.432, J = 5.734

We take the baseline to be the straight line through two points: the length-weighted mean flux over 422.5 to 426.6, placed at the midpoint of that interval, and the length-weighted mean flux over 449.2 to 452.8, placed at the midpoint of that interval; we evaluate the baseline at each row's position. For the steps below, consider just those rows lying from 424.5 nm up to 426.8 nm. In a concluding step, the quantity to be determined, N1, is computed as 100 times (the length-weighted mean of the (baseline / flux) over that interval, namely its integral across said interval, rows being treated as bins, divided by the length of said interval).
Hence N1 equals 100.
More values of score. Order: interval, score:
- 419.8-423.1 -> 422.436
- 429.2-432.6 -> 431.679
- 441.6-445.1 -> 442.549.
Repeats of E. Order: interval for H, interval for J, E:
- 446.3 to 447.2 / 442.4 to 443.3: 0.92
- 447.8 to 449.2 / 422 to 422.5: 1.03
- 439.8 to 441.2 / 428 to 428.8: 1.20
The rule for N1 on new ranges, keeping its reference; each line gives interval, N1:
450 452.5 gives 97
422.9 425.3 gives 100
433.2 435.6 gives 108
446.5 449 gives 102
